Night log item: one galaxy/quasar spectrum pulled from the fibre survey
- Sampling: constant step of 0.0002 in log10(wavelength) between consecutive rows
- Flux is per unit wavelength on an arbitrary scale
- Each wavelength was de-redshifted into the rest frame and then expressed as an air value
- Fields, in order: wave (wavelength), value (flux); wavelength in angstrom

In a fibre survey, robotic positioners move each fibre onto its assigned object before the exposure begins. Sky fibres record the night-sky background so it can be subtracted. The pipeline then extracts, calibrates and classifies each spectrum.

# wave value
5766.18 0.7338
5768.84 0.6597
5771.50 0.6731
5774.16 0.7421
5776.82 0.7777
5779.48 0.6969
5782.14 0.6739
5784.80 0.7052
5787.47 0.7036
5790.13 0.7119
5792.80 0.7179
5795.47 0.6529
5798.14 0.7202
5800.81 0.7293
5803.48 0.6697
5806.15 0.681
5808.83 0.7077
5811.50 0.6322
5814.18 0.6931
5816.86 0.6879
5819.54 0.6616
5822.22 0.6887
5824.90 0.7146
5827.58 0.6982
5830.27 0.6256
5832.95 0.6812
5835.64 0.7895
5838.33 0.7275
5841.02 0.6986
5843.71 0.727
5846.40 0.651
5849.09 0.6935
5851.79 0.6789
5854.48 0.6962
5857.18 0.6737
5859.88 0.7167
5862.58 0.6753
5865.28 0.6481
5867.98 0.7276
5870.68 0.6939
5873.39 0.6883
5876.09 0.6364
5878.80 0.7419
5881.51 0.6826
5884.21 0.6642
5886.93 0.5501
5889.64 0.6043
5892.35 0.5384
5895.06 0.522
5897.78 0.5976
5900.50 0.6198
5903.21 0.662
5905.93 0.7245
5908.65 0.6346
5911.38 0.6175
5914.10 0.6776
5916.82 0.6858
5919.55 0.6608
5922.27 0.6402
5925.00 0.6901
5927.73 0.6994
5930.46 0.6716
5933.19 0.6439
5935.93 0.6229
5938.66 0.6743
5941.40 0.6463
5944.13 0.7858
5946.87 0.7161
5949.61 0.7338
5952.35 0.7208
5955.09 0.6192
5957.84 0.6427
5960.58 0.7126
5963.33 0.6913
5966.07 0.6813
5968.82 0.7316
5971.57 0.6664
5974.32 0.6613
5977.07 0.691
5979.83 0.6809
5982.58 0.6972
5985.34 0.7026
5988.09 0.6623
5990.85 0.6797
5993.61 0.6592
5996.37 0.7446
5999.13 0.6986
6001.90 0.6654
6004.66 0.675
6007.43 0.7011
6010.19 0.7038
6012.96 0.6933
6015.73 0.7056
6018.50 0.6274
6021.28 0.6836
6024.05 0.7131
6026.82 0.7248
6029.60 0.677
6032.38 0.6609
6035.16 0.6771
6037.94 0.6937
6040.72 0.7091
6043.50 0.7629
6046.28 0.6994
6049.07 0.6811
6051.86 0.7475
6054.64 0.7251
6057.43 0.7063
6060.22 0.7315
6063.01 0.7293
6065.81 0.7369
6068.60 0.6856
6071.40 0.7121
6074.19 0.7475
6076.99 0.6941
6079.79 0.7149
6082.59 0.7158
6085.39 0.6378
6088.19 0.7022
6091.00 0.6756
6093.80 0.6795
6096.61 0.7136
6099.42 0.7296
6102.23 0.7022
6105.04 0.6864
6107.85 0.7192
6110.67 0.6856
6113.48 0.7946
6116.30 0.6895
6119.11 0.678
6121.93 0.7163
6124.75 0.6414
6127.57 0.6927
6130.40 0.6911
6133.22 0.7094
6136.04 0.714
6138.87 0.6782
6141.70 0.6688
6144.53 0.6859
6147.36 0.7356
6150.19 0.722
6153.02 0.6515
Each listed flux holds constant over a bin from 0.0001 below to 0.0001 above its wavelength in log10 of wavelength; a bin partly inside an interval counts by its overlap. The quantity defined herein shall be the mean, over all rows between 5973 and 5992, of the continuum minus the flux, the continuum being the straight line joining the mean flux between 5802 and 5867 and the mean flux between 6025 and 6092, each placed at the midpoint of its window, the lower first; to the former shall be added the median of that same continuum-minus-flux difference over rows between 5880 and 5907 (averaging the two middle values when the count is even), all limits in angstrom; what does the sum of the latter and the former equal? 0.099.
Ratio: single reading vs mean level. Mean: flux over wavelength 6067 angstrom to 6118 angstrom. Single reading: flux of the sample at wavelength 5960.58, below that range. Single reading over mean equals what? 1.01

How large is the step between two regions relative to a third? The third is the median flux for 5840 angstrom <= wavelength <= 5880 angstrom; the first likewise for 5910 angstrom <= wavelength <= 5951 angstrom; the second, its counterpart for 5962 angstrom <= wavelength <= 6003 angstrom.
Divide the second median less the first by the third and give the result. 0.010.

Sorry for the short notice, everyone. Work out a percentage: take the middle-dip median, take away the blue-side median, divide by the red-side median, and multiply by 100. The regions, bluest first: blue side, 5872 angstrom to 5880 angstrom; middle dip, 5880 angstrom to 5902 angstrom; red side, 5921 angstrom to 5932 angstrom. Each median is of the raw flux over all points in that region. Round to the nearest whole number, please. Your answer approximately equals -13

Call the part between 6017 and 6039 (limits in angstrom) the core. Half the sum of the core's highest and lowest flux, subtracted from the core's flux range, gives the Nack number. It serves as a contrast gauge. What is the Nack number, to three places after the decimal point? -0.579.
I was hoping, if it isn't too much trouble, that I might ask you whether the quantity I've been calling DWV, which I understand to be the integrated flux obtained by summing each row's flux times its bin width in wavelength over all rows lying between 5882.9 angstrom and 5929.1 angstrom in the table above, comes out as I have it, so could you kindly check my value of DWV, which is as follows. 29.3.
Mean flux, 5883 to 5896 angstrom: 0.58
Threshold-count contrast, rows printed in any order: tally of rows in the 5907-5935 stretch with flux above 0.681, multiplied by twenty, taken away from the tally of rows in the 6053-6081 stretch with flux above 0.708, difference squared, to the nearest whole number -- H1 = 2809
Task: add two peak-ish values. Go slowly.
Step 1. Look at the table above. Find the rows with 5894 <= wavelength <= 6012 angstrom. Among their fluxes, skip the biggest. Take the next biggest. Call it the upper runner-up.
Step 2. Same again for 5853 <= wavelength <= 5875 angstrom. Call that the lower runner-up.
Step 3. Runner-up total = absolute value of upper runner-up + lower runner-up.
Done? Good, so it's 1.46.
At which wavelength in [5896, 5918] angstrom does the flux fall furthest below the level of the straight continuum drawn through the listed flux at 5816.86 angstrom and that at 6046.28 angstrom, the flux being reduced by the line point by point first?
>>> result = 5897.78 angstrom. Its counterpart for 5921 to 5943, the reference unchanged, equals 5935.93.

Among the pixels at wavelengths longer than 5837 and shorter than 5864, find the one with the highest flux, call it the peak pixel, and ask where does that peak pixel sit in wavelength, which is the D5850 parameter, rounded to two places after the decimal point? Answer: 5838.33 angstrom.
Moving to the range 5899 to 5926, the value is 5905.93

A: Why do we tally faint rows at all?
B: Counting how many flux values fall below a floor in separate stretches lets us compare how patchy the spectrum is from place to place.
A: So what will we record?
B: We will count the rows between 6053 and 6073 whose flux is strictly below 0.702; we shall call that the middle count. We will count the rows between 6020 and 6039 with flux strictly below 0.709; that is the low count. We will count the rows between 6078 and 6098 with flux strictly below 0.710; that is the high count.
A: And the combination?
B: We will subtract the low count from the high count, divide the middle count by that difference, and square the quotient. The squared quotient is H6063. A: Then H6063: 1.0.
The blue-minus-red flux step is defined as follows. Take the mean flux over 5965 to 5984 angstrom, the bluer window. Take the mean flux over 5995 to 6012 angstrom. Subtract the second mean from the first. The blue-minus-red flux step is -0.011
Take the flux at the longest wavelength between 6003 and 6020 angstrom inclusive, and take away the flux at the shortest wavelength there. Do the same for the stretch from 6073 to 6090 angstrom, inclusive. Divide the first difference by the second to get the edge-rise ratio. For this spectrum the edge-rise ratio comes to 1.05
